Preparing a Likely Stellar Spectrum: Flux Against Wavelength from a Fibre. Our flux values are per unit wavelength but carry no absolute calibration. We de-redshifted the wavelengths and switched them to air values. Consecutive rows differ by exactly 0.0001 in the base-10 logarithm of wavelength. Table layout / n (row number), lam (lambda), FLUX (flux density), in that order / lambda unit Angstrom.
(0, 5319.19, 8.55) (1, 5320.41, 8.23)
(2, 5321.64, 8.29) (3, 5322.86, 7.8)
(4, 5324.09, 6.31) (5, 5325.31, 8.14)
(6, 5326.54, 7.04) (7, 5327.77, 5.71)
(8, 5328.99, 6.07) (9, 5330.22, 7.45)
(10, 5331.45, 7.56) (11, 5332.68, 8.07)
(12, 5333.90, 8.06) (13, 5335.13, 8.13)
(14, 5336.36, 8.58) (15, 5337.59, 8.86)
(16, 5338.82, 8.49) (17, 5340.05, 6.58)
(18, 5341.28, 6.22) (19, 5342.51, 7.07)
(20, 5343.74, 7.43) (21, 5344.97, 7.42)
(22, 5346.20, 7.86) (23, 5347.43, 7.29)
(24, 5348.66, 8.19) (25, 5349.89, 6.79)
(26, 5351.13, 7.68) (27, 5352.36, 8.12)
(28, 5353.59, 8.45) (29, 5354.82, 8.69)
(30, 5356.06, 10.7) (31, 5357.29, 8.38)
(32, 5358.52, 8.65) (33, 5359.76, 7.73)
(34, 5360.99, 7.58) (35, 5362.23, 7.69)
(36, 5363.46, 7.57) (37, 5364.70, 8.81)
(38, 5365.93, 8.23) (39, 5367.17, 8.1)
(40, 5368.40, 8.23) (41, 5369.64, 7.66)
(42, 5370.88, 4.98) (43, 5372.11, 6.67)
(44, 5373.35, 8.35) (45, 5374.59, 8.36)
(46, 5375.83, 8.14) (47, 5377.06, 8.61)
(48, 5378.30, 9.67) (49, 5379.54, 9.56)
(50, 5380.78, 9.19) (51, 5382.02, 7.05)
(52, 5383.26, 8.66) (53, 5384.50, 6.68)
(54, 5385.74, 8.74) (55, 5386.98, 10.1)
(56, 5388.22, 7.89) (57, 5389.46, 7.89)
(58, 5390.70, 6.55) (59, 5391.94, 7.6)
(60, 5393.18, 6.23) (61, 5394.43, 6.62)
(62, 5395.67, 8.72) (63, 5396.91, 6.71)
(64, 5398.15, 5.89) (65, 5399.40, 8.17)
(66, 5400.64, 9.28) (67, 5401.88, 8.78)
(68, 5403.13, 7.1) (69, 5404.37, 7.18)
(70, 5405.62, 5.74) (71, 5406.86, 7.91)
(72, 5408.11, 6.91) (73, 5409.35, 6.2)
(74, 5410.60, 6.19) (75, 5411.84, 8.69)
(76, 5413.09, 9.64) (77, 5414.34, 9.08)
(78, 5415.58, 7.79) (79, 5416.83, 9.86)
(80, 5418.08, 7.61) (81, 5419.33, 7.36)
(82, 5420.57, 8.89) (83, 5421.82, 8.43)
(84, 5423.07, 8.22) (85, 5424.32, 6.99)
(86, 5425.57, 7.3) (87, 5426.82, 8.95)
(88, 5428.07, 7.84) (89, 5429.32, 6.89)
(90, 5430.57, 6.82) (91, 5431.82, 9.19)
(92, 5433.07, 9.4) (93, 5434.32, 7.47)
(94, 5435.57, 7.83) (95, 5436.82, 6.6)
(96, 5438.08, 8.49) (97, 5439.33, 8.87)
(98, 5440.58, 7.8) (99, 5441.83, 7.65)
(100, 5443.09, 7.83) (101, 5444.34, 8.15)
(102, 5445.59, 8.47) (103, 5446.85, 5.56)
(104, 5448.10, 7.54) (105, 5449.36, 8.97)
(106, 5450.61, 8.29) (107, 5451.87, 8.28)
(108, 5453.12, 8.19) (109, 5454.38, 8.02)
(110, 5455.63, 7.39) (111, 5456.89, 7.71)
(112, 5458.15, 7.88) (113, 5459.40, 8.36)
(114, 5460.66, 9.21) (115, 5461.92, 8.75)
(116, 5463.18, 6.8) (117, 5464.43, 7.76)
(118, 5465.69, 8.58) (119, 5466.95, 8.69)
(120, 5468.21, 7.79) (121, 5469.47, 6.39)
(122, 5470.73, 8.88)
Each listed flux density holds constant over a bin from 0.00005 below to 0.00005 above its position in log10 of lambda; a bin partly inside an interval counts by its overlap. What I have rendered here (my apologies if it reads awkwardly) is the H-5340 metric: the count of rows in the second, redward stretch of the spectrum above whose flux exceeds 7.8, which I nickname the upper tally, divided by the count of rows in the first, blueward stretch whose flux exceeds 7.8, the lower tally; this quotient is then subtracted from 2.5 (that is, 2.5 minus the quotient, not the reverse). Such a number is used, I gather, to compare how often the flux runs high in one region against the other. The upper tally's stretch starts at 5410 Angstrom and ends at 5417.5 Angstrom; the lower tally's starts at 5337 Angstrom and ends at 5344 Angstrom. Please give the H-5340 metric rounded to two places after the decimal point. 0.50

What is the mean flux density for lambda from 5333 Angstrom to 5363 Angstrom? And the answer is 7.94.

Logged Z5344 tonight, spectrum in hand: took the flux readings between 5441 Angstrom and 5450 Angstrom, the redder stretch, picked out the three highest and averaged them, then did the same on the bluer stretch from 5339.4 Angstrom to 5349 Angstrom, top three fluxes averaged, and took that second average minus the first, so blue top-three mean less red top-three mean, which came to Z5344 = -0.7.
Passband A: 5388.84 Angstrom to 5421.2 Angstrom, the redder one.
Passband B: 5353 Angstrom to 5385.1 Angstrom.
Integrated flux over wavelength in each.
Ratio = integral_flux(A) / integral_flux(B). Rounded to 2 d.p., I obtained 0.94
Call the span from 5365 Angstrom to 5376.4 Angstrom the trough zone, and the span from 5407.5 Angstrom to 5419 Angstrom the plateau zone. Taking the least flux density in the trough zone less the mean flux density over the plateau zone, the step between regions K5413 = -3.0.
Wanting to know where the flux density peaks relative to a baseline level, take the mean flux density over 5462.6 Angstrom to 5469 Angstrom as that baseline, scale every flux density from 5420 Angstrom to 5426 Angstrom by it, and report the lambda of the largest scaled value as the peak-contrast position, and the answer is 5420.57 Angstrom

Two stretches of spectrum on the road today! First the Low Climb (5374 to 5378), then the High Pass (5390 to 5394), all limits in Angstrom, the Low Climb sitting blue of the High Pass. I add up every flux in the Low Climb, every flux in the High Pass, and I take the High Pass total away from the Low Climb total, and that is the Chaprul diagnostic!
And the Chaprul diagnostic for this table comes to 5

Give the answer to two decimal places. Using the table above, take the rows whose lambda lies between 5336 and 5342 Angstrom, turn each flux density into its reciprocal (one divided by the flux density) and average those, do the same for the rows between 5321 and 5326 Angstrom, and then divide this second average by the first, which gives 1.00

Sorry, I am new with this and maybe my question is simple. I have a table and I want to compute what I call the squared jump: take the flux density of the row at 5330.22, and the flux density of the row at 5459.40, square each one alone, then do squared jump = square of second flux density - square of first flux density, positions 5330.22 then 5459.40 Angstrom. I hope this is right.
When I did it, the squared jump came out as 14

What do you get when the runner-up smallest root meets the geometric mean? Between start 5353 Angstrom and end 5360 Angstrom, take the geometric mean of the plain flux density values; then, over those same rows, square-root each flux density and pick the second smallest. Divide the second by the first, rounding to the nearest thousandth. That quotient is 0.332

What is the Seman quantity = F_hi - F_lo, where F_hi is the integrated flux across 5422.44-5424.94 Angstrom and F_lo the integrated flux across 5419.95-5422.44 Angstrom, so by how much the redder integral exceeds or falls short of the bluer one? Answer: -2.6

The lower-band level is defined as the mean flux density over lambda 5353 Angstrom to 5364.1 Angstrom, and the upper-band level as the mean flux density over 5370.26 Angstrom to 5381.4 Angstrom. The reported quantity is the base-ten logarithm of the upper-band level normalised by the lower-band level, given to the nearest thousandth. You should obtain -0.011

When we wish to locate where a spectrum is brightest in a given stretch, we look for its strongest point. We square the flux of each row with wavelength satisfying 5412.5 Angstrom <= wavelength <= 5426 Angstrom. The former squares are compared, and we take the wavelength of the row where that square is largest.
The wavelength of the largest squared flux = 5416.83 Angstrom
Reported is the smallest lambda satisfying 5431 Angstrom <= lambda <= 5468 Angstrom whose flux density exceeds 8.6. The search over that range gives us 5431.82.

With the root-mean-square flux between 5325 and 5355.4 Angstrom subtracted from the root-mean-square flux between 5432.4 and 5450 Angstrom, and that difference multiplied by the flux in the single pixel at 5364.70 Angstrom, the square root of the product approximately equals 1.67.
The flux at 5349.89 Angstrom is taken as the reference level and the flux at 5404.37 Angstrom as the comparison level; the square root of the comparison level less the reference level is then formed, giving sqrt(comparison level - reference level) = 0.62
